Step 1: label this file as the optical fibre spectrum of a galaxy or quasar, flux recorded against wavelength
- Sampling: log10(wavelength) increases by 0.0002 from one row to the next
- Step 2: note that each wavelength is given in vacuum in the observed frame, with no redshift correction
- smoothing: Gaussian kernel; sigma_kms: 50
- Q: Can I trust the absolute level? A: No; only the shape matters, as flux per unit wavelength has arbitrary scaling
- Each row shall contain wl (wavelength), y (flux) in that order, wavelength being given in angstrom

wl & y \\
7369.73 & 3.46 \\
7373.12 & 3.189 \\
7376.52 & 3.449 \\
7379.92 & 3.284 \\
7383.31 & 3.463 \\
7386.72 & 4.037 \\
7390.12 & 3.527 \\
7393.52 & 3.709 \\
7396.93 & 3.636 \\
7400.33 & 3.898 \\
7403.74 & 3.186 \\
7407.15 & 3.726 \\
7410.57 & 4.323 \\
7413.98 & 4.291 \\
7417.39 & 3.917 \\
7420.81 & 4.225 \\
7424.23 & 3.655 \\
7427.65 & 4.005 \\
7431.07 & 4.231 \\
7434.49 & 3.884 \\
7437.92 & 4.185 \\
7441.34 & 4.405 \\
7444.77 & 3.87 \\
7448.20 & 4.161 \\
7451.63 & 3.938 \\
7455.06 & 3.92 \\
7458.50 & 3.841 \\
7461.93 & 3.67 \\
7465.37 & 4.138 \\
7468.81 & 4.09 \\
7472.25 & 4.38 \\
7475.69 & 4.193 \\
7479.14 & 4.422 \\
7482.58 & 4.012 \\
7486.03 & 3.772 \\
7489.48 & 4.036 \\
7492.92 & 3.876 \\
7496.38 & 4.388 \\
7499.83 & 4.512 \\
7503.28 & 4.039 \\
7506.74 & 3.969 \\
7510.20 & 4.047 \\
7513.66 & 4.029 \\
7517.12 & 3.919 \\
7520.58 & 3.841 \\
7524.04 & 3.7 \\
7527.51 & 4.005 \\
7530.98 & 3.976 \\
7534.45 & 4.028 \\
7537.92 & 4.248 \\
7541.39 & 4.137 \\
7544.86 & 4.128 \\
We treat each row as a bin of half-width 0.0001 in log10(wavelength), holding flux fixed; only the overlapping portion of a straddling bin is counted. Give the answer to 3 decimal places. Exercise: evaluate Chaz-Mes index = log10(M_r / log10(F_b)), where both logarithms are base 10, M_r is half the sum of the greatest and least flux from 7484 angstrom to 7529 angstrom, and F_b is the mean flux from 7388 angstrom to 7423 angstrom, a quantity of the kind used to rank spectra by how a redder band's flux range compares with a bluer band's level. 0.846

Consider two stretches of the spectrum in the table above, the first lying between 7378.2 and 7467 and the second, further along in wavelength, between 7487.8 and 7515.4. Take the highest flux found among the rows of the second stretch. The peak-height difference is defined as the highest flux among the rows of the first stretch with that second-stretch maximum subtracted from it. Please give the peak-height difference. -0.107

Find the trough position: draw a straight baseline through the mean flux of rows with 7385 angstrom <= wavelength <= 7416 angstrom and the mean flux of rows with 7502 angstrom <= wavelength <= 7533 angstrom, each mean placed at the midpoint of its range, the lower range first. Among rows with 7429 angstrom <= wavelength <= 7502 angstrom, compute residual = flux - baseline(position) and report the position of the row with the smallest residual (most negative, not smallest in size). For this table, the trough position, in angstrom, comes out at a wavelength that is 7461.93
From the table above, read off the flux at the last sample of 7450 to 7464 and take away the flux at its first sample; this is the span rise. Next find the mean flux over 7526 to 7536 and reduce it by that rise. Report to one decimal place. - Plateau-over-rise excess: 4.3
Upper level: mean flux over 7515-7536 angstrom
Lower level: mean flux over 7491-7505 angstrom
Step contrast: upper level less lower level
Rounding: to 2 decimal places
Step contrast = -0.29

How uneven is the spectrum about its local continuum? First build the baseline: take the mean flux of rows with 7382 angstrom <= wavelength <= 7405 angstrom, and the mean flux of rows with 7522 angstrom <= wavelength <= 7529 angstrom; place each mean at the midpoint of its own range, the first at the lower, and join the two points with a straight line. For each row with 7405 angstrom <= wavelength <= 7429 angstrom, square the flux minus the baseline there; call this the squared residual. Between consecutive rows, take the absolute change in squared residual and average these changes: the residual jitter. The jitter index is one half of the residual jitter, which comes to 0.12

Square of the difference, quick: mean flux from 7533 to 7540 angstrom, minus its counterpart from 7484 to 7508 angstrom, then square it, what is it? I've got 0.00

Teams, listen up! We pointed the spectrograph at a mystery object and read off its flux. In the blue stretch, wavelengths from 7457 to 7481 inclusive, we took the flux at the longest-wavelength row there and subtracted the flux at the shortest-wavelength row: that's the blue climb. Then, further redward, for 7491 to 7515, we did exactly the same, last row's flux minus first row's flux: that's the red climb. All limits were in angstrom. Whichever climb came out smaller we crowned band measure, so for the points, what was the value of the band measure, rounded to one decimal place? 0.2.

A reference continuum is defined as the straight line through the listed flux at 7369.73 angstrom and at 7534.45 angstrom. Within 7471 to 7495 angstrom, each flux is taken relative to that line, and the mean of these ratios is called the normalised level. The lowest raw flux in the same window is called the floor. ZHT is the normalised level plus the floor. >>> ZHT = 4.8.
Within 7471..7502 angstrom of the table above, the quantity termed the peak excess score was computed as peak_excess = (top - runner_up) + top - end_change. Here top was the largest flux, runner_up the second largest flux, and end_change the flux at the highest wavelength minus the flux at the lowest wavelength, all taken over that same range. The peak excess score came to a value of 4.5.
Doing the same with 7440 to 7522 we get 5.2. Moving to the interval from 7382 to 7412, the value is 3.7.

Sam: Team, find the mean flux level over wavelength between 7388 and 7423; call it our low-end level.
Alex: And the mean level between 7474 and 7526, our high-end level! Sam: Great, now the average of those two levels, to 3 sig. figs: 3.95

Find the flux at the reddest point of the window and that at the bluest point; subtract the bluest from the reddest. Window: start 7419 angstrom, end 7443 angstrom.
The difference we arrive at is 0.18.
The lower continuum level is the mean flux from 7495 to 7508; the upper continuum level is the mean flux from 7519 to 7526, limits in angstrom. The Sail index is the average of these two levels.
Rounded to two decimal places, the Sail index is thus 4.00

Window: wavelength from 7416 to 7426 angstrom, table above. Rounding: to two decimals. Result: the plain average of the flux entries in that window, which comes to 3.93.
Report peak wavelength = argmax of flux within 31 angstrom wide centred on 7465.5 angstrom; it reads 7479.14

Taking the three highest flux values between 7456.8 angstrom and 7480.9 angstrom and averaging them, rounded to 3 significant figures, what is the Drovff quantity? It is 4.33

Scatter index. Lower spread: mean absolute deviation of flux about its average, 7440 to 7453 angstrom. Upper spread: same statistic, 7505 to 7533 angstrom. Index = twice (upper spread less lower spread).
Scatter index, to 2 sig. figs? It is -0.21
